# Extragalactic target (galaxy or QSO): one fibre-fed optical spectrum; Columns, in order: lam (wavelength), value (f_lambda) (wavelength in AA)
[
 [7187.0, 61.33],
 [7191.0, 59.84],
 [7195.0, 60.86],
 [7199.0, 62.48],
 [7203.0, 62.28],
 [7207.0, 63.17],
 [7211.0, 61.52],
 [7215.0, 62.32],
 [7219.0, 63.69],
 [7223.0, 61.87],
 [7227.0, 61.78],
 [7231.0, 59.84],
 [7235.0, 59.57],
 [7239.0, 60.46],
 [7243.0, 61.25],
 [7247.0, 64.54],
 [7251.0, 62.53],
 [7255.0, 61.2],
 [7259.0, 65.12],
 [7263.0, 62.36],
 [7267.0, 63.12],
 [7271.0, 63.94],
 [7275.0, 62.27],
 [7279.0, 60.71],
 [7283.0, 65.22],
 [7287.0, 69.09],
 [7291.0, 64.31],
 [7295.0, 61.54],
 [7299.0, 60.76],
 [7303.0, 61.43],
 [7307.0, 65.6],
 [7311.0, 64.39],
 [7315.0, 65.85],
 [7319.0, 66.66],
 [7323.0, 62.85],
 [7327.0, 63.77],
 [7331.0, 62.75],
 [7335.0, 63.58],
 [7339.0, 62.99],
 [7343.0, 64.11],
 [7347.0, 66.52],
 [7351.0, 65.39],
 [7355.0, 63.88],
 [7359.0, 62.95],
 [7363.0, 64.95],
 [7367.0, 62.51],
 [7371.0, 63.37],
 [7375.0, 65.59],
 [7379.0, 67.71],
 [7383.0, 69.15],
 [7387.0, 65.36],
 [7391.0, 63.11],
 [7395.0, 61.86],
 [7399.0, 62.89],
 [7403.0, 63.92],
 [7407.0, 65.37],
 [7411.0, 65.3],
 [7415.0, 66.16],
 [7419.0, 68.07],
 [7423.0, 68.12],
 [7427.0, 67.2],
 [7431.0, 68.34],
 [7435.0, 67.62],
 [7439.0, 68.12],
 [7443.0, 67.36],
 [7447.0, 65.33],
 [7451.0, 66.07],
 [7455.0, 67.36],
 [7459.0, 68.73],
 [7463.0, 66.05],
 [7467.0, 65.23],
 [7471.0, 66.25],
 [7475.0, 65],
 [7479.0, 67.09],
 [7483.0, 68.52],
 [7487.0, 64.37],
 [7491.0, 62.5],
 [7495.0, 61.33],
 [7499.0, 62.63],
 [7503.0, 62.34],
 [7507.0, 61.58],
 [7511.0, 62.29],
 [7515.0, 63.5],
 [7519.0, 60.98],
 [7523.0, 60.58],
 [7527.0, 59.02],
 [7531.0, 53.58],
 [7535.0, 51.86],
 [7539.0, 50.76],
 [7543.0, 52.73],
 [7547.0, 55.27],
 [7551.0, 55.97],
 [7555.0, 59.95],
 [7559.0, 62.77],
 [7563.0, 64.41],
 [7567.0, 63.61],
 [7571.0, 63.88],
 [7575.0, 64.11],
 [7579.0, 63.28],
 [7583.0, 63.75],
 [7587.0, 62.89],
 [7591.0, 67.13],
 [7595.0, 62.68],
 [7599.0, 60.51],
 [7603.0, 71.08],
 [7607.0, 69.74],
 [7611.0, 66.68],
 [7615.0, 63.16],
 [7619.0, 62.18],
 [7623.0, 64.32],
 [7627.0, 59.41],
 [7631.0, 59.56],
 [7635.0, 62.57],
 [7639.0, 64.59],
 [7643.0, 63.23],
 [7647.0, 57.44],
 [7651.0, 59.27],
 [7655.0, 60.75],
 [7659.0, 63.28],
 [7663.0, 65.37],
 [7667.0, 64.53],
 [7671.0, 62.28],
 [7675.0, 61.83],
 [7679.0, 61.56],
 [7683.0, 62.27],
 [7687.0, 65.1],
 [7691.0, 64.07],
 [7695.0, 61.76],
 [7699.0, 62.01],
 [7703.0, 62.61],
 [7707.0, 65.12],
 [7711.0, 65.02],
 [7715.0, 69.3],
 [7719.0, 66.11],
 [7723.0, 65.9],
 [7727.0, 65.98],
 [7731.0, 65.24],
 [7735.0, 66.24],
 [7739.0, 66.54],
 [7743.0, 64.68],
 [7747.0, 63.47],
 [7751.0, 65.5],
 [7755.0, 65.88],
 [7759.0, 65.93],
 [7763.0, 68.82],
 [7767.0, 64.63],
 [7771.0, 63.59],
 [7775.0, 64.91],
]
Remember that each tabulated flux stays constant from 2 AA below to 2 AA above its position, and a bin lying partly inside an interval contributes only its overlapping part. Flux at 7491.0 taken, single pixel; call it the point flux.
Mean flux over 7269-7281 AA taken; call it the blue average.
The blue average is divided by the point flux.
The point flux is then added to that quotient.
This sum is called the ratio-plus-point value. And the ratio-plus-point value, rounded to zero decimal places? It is 63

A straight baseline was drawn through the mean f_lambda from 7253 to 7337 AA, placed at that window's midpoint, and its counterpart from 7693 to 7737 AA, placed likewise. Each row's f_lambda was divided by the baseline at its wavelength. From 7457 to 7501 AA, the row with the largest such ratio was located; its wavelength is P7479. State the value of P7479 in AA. 7459.0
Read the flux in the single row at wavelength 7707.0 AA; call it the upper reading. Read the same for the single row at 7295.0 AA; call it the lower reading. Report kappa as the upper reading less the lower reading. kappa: 3.6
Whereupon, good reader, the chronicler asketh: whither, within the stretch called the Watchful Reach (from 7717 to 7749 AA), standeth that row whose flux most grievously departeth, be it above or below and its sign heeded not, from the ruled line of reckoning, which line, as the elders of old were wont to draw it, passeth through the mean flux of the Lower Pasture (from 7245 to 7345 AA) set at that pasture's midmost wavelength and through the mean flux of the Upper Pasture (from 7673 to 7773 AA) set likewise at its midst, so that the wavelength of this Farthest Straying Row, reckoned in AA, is 7739.0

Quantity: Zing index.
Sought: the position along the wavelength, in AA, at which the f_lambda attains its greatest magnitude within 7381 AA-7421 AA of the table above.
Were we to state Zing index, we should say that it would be 7383.0 AA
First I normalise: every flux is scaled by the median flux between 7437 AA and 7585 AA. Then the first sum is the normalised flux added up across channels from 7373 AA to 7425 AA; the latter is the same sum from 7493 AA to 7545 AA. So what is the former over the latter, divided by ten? 0.112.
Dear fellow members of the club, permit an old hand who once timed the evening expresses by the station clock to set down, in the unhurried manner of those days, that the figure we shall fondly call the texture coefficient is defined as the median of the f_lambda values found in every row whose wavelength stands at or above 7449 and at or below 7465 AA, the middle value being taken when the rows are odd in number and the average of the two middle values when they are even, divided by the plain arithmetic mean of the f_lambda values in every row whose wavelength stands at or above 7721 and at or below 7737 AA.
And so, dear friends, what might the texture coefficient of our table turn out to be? 1.01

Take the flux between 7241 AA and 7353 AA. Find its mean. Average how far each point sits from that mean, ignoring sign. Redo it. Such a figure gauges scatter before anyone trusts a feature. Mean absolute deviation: 1.61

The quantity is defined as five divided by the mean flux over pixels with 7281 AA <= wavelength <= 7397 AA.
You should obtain 0.0777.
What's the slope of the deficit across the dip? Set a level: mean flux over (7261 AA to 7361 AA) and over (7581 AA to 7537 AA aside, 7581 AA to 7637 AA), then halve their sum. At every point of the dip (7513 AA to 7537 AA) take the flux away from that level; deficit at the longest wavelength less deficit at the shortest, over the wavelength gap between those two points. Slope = 0.58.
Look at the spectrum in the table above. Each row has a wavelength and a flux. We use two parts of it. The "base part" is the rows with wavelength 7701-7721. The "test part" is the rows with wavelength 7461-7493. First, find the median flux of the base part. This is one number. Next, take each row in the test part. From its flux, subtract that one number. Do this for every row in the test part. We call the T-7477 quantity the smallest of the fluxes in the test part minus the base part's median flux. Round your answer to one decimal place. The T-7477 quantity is -2.6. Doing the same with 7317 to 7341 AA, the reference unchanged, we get -2.4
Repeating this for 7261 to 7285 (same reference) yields -4.4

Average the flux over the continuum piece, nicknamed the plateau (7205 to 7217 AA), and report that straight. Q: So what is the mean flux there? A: 62.3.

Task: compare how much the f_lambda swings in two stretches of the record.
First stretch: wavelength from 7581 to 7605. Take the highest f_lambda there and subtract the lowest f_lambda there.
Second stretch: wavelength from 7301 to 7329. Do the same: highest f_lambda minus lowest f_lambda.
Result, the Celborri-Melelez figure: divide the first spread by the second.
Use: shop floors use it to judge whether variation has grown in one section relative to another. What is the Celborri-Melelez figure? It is 2.0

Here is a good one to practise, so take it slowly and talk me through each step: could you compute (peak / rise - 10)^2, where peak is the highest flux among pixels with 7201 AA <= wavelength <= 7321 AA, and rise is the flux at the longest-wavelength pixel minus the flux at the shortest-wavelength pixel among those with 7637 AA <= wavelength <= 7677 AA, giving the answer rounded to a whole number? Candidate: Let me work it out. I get 1227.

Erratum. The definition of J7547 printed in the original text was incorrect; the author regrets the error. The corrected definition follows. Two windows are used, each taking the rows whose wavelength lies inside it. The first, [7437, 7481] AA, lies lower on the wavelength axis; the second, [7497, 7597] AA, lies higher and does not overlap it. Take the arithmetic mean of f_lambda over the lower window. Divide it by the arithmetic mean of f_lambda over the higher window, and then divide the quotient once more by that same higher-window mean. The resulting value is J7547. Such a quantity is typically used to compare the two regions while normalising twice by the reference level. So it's 0.0182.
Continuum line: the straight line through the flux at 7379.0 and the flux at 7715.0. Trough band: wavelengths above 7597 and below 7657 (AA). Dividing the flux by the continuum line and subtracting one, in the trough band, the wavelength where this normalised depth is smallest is 7647.0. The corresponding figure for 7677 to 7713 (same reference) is 7679.0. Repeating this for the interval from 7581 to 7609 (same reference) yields 7599.0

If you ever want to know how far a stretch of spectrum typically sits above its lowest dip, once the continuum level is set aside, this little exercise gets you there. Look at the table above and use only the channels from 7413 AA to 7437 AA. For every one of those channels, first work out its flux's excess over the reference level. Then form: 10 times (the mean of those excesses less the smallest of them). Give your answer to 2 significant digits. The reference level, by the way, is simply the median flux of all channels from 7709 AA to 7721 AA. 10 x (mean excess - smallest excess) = 14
